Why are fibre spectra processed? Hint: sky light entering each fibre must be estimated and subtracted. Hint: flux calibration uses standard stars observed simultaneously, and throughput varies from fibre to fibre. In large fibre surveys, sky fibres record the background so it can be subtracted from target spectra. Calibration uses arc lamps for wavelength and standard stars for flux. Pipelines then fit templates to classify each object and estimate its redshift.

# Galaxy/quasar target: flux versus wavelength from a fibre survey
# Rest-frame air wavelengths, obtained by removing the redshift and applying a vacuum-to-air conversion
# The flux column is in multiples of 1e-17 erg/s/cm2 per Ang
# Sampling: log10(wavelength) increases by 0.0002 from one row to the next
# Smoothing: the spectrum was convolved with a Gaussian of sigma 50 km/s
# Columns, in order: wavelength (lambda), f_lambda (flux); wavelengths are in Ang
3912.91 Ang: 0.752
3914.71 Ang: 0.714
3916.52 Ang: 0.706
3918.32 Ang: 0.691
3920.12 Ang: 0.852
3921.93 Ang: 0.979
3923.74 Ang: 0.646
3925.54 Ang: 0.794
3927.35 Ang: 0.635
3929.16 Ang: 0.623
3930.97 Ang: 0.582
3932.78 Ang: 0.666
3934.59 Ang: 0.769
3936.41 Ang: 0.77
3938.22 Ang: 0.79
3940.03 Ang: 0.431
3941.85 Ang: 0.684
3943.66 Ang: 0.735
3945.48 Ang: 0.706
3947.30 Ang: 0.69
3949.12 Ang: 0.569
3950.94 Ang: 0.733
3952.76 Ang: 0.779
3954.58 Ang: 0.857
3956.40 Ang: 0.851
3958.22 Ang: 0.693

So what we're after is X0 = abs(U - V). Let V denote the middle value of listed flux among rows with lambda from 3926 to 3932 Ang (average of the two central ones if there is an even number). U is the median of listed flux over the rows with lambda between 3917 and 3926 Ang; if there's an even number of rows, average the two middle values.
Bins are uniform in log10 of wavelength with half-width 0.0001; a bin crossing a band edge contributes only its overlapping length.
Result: 0.17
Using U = 0.79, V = 0.62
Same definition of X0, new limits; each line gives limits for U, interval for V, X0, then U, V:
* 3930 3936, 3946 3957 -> 0.09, 0.67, 0.76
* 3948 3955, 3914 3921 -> 0.05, 0.76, 0.71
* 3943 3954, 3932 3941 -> 0.05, 0.72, 0.77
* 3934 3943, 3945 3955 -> 0.05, 0.77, 0.72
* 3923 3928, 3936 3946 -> 0.07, 0.65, 0.72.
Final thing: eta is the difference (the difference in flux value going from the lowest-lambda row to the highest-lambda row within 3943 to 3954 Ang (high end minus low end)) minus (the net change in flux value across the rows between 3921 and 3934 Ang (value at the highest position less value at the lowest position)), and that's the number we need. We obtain 0.357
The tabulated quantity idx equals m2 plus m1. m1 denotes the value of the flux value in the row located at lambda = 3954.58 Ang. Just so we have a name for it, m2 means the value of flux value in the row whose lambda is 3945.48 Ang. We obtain 1.56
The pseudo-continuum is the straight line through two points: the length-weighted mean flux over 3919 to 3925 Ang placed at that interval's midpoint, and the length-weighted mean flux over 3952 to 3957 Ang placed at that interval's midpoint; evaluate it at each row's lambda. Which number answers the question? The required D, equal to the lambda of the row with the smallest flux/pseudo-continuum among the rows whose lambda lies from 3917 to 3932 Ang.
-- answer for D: 3930.97 Ang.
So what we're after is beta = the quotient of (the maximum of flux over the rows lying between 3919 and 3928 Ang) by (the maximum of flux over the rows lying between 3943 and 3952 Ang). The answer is 1.3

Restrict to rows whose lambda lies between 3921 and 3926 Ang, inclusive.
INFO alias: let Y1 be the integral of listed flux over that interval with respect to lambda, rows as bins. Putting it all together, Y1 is 4.04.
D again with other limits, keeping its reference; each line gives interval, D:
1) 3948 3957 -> 3949.12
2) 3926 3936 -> 3930.97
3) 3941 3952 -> 3949.12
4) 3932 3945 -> 3940.03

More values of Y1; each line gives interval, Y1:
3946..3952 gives 4.01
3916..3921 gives 3.77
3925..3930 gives 3.38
